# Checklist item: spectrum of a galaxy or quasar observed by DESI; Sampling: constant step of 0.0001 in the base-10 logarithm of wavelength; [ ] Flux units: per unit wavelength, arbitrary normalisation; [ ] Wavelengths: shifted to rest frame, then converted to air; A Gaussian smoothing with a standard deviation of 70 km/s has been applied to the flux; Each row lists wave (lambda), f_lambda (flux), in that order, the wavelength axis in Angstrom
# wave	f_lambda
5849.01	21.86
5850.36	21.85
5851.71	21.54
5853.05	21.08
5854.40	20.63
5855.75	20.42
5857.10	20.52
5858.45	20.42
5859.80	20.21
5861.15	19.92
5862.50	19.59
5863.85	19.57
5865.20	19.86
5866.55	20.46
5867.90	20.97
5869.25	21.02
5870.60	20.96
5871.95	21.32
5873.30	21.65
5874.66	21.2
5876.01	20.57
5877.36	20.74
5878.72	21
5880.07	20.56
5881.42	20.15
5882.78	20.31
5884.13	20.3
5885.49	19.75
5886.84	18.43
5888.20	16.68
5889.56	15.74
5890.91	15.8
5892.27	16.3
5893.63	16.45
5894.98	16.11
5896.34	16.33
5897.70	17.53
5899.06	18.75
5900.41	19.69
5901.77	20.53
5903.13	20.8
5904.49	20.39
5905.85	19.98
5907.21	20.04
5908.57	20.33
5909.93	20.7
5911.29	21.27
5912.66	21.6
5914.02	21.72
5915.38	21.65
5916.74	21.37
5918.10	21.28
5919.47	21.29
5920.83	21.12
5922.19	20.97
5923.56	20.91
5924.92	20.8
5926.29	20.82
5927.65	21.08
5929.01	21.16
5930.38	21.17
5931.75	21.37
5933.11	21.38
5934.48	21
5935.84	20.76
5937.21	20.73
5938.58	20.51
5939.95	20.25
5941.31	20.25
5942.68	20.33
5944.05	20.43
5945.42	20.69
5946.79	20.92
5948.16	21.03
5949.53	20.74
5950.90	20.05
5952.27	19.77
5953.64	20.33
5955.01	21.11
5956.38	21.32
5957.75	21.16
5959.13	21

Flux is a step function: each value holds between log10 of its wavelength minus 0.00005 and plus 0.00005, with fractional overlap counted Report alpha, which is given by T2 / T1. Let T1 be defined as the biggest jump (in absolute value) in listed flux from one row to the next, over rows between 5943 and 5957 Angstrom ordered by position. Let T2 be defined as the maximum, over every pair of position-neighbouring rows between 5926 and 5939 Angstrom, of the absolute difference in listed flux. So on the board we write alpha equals 0.5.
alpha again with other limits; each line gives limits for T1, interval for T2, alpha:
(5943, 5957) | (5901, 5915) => 0.7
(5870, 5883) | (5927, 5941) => 0.6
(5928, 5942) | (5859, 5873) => 1.6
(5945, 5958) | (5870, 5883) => 0.8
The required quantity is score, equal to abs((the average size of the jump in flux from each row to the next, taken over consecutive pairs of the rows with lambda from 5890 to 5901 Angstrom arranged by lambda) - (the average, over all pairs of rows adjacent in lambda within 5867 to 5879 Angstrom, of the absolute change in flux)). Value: 0.36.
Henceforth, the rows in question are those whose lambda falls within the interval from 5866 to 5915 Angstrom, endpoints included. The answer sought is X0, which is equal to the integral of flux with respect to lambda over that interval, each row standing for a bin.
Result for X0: 962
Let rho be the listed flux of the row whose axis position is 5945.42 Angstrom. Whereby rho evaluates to 20.69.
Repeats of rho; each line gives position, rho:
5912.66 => 21.6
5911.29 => 21.27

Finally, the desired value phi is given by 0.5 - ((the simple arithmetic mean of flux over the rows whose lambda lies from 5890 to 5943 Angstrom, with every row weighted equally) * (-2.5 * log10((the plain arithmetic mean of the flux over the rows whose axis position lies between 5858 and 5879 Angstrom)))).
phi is 67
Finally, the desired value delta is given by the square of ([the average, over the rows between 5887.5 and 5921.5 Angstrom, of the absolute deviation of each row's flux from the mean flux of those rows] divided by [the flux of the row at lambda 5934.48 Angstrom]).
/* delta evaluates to 0.0086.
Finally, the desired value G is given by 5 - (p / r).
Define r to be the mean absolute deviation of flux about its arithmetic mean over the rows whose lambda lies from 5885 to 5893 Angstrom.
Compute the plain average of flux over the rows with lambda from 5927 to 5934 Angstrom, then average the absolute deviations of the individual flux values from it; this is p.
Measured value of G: 4.9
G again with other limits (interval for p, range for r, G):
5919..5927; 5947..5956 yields 4.7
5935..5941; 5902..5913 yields 4.6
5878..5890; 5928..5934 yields -9.4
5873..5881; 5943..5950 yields 3.1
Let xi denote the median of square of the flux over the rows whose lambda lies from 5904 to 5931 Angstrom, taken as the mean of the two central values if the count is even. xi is 445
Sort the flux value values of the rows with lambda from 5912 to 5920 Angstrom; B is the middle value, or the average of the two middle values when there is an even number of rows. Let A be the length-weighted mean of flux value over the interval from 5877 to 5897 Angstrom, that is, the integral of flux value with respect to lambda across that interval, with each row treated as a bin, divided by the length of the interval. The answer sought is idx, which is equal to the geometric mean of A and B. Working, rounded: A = 18.3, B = 21.5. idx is 19.8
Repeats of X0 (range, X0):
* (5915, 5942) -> 567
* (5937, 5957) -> 411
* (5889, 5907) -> 326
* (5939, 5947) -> 164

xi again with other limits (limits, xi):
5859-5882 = 423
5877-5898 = 323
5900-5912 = 416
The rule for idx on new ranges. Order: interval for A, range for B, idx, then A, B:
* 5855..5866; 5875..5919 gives 20.2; 20.1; 20.3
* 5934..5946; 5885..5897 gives 18.3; 20.5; 16.3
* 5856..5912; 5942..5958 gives 20.1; 19.6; 20.7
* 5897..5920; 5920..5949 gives 20.7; 20.5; 20.9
